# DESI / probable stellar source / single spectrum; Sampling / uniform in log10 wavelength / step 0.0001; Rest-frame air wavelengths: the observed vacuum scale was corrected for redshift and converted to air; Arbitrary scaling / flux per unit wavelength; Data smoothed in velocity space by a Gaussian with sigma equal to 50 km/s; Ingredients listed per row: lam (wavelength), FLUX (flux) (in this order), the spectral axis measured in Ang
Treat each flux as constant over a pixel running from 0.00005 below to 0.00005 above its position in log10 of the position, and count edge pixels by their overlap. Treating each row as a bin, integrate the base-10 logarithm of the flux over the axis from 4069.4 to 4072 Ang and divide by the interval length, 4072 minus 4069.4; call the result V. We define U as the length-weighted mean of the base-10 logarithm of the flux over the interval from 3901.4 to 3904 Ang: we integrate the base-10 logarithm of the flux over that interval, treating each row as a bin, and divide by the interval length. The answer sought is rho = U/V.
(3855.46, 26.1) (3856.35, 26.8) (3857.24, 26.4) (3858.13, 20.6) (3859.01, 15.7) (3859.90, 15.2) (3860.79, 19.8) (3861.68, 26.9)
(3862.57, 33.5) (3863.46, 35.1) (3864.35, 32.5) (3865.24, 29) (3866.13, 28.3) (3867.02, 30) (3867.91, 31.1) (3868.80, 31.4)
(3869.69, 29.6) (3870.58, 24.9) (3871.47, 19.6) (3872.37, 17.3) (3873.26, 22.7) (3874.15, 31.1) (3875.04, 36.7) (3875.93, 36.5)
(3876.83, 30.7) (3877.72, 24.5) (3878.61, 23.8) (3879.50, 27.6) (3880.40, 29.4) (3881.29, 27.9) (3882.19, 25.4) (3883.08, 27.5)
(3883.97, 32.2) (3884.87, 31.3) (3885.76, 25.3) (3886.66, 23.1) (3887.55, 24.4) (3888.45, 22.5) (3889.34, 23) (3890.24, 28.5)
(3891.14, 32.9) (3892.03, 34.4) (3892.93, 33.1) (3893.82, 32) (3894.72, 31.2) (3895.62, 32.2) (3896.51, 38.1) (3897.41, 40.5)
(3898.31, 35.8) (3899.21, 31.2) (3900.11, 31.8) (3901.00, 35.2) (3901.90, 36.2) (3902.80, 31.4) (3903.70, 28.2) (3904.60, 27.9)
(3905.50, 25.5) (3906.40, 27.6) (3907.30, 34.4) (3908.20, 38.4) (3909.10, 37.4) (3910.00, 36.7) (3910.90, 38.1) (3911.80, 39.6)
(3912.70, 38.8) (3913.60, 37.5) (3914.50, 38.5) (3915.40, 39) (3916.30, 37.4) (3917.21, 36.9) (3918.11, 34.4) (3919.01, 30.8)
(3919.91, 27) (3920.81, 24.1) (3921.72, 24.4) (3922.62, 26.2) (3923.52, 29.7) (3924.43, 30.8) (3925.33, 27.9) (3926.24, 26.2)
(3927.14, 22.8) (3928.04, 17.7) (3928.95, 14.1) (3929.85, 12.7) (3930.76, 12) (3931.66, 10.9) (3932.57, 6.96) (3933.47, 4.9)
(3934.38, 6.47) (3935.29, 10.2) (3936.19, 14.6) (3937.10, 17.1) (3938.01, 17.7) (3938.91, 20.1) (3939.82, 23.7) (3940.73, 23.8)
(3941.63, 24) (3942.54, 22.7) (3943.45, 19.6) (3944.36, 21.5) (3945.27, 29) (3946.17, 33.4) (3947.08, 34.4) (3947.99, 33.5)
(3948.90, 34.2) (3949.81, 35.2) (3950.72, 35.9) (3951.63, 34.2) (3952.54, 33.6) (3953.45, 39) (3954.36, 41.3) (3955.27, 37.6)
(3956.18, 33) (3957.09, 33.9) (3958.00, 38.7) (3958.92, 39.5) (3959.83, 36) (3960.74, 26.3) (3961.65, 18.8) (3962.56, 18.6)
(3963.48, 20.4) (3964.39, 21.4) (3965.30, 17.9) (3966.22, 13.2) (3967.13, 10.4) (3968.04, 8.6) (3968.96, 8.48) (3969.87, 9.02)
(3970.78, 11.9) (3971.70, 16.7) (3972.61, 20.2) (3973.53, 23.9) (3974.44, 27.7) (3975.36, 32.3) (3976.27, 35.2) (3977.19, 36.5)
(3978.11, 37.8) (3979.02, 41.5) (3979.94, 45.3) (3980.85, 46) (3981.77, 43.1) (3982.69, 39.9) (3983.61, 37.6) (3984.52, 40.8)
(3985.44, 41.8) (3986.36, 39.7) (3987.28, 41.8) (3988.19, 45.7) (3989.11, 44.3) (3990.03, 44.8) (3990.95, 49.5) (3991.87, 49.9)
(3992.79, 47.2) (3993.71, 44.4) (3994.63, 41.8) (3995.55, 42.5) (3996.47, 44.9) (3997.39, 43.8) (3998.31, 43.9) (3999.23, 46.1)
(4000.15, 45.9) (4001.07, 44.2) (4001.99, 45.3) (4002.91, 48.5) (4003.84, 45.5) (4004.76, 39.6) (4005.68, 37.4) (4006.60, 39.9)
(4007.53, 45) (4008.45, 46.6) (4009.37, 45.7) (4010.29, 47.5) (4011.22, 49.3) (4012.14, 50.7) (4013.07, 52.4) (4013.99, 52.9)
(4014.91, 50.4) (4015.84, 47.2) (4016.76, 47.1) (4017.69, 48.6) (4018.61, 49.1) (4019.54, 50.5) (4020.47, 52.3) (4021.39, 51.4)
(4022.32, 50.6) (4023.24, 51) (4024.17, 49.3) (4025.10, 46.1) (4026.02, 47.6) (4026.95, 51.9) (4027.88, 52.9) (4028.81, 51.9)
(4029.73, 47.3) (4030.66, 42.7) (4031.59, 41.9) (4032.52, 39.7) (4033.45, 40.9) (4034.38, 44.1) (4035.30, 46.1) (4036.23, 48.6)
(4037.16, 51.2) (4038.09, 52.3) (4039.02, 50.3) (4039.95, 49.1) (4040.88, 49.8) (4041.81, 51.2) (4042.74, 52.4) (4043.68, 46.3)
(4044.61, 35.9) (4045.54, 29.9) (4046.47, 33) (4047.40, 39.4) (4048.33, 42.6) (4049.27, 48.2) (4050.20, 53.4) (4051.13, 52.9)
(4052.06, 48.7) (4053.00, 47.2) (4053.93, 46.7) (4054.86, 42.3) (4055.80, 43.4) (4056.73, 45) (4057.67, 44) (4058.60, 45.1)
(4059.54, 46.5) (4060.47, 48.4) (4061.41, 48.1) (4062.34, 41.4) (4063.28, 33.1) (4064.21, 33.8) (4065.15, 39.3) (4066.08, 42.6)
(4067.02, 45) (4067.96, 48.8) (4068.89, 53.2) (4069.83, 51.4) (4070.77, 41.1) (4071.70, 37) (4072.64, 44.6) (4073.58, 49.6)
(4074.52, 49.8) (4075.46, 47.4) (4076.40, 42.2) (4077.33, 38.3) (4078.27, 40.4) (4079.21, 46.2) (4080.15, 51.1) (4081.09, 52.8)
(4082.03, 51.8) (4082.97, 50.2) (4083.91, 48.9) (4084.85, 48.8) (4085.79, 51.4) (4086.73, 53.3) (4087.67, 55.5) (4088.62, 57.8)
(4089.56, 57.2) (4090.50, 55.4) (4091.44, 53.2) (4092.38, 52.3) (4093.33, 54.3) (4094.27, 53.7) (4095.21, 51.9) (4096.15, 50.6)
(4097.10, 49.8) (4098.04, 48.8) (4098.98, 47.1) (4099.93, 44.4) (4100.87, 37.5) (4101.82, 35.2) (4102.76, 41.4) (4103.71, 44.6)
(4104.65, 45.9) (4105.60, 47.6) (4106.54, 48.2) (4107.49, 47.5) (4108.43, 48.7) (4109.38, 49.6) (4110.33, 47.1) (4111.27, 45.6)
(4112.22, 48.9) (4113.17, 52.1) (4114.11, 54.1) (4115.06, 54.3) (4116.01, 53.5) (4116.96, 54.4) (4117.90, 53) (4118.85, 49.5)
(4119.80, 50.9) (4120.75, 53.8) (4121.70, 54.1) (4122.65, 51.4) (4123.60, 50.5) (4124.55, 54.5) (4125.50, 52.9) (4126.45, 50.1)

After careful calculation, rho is 0.92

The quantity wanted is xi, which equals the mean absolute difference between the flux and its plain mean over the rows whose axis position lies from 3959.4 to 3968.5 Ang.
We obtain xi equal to 5.5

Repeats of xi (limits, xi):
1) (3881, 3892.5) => 3.4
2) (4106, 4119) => 2.7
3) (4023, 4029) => 2.1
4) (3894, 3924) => 4.3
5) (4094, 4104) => 4.8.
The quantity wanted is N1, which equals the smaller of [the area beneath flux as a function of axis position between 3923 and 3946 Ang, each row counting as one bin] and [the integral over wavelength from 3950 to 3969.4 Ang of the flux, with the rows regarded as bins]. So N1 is 435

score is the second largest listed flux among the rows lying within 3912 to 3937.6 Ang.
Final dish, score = 38.8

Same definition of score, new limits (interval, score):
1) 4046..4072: 53.2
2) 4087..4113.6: 57.2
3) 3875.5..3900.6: 38.1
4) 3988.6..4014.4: 52.4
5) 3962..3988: 45.3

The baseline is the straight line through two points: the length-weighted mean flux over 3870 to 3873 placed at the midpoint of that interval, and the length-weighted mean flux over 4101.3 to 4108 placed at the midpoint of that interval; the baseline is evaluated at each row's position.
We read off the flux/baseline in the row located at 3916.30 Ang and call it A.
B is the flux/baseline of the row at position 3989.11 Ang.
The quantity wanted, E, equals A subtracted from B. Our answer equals -0.11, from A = 1.5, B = 1.35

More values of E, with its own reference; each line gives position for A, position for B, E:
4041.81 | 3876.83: 0.07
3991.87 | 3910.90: 0.01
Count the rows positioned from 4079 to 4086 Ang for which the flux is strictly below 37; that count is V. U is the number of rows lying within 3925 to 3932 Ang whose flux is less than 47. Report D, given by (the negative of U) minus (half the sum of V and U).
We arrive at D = -12.0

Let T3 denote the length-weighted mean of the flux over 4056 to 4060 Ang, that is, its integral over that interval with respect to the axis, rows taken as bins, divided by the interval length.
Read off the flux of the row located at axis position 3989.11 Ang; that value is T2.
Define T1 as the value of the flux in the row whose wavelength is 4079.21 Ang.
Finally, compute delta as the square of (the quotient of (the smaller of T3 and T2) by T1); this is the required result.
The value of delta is 0.9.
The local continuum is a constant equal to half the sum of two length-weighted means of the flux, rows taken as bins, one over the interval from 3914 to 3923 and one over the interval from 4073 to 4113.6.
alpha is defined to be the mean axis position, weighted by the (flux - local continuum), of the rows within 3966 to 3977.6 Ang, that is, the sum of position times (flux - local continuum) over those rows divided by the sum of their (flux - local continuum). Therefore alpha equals 3970.2 Ang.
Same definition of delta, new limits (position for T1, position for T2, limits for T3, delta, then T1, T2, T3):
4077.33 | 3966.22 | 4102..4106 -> 0.1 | 38.3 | 13.2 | 44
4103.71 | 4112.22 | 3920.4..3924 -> 0.3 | 44.6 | 48.9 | 26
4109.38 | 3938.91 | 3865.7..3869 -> 0.2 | 49.6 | 20.1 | 30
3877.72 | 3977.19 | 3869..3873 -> 0.9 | 24.5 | 36.5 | 23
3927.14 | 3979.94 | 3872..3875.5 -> 1.4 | 22.8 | 45.3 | 27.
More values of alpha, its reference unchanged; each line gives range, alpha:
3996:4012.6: 4005.2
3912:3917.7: 3915.3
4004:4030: 4019.5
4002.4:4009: 4005.4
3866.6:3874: 3870.8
